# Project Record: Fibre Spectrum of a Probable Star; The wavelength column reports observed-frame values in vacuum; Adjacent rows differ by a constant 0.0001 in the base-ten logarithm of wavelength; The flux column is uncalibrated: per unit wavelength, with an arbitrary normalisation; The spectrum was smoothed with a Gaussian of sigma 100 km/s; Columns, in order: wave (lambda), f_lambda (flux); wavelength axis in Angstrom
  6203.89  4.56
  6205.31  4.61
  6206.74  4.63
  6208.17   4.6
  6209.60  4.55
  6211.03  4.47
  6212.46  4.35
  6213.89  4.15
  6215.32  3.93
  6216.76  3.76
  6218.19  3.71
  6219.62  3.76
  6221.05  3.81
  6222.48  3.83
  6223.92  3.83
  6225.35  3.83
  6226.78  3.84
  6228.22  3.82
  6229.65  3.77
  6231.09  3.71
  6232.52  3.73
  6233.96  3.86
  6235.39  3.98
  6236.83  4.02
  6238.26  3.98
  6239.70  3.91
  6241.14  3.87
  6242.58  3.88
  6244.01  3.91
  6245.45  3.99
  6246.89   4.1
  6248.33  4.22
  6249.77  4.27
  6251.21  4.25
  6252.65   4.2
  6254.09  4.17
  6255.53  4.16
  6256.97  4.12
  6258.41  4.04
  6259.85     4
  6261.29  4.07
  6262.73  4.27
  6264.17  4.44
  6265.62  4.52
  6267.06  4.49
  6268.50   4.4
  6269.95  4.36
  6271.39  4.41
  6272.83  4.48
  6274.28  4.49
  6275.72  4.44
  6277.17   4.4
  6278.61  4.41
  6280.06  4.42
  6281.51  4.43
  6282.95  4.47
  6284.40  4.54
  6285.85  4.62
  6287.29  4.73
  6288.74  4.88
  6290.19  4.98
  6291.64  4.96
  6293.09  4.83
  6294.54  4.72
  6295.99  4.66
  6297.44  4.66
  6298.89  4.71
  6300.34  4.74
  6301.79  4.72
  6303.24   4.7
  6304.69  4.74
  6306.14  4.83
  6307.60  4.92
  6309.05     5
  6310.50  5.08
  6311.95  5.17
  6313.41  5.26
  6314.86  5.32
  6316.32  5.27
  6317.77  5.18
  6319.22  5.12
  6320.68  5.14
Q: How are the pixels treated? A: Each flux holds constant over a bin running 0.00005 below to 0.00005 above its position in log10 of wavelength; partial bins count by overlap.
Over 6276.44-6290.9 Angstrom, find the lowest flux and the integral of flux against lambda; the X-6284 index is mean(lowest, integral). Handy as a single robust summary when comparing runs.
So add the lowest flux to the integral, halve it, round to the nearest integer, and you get 35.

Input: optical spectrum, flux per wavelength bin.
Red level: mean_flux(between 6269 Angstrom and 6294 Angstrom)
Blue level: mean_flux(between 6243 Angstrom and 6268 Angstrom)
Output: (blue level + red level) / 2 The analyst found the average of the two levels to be 4.38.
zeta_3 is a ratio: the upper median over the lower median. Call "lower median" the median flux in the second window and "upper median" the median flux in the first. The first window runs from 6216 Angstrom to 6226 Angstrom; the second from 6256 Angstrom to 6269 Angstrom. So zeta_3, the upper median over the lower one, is 0.89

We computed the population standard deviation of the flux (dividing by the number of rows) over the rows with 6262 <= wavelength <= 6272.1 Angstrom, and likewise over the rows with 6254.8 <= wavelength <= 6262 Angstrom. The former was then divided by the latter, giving 1.4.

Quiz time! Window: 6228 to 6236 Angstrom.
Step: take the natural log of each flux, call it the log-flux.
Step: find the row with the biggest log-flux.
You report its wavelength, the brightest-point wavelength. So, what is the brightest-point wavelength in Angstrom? 6235.39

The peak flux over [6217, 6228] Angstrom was 3.84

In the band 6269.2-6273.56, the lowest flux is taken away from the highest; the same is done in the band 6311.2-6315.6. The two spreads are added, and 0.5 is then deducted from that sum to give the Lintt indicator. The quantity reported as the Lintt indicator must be -0.23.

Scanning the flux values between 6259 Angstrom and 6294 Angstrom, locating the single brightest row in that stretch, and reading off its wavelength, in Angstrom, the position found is 6290.19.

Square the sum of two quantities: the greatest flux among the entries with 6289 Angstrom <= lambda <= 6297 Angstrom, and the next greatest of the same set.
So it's 99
